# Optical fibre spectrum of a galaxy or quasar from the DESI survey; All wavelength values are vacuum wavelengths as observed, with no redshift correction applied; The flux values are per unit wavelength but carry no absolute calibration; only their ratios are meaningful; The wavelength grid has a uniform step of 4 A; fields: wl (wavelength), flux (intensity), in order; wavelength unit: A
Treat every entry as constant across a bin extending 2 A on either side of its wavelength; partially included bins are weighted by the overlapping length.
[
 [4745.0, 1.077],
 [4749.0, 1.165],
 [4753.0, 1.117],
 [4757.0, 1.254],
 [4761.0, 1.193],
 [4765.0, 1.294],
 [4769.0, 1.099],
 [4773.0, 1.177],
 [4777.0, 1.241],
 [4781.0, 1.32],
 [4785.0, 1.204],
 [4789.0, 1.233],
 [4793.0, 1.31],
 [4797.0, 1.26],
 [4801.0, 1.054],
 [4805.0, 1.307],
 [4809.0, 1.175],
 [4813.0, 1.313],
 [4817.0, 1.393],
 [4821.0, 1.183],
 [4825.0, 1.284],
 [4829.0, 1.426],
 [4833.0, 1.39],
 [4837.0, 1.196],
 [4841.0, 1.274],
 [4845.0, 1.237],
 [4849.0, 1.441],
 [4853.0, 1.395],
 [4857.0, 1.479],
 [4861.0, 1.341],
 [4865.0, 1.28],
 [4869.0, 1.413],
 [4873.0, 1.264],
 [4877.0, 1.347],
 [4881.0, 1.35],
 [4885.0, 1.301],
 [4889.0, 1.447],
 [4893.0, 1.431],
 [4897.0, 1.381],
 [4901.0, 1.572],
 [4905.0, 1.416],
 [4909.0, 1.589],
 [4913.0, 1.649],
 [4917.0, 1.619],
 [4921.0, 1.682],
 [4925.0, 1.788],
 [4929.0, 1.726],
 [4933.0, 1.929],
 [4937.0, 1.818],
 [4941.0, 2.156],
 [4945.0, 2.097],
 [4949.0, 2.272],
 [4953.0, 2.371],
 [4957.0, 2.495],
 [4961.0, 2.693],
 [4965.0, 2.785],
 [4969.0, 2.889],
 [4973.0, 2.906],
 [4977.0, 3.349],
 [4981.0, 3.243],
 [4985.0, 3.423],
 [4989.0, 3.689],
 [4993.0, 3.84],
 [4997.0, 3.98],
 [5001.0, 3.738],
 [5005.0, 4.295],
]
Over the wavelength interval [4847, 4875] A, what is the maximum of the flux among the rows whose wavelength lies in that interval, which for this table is 1.479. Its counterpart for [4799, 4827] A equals 1.393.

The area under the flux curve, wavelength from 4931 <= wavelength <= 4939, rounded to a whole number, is 15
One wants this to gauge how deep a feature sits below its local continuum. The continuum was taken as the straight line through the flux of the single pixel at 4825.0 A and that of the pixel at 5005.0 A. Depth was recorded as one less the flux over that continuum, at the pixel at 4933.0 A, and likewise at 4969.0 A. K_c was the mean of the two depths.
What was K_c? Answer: 0.30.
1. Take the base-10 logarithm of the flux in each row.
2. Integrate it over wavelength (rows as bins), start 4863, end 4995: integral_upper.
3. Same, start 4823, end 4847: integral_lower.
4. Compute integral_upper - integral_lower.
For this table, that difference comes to 36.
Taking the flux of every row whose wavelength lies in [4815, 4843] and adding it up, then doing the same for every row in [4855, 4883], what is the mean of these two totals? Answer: 9.3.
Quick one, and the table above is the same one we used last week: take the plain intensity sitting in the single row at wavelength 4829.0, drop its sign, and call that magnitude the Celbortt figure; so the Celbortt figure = 1.4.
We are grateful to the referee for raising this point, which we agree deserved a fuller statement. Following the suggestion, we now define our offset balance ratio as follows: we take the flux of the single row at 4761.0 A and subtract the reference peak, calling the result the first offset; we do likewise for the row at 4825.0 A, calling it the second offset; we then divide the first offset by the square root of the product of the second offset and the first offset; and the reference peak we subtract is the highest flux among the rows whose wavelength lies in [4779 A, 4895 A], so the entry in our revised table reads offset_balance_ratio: -1.2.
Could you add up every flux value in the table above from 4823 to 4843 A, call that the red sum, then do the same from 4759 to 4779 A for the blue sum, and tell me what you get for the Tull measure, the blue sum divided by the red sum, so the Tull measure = 0.91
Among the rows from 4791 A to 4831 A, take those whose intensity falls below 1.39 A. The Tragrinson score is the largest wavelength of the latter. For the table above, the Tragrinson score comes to 4825.0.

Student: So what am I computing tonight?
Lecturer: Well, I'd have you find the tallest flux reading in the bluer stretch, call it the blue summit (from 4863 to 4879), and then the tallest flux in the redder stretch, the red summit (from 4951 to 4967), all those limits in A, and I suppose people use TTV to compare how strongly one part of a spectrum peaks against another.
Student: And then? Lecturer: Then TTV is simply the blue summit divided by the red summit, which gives 0.51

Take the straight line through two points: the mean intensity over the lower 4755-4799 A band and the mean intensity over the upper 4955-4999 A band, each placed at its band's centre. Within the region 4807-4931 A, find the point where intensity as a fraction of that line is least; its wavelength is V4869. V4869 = 4885.0 A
